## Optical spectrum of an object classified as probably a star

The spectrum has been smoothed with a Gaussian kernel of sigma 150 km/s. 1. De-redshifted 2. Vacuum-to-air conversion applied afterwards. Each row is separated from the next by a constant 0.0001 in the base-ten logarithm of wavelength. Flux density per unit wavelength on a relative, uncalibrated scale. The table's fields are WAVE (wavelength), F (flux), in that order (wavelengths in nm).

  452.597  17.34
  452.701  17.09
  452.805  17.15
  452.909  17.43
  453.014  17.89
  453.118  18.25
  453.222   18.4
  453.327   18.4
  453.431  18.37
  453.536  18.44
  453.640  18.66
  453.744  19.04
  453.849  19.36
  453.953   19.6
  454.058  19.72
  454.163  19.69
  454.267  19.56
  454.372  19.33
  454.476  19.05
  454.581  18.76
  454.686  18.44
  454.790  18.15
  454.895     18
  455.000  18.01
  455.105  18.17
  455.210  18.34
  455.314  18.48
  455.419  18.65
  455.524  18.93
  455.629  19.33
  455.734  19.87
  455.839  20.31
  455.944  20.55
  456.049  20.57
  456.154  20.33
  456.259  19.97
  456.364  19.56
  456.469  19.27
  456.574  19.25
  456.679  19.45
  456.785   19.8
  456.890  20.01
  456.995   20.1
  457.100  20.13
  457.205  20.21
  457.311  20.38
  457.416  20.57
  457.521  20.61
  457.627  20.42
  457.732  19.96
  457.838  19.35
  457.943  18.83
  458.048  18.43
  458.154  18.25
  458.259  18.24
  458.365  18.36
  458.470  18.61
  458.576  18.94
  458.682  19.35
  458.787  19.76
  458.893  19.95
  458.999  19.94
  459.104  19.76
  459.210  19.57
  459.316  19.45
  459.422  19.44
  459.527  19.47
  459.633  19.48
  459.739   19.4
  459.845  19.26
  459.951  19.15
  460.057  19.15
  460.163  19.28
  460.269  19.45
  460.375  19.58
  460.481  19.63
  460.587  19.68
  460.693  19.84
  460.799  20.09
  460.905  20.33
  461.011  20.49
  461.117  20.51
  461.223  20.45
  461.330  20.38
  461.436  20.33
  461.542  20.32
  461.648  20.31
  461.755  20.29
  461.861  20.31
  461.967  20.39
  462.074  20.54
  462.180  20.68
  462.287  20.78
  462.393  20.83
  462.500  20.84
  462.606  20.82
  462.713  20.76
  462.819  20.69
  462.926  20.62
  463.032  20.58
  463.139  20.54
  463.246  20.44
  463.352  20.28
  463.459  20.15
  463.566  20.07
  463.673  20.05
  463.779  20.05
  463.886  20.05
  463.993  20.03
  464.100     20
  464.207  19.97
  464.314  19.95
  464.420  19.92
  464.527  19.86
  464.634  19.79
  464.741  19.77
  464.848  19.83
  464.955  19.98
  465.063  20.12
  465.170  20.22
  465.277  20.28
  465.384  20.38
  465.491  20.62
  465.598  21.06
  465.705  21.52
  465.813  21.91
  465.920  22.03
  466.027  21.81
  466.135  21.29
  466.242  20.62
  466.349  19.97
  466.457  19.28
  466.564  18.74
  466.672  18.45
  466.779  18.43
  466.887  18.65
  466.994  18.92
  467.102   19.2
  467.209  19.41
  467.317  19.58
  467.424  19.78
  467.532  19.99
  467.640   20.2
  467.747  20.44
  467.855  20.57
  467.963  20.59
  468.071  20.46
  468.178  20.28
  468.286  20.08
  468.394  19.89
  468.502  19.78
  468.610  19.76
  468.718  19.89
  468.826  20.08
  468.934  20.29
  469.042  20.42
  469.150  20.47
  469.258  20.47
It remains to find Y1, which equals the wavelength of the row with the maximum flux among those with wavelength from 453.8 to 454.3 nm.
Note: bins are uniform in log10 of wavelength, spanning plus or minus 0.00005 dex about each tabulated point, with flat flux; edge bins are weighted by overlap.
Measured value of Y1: 454.058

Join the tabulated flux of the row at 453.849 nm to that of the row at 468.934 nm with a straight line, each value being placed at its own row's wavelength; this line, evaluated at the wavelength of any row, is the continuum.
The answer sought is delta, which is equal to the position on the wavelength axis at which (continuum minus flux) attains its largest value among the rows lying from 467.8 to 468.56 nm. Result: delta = 468.502 nm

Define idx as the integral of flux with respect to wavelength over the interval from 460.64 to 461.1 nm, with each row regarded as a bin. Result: 9.3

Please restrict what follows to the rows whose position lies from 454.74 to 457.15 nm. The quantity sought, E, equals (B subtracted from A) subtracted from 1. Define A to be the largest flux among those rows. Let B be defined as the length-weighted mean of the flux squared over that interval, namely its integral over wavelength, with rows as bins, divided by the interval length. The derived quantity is 356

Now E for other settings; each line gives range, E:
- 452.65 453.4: 301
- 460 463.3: 392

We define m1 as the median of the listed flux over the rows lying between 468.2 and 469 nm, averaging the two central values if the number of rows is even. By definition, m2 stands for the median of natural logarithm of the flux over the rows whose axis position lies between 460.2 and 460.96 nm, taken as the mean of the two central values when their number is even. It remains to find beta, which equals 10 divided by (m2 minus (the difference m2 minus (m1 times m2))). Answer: 0.169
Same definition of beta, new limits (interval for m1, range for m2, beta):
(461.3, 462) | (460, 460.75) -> 0.165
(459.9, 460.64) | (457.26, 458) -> 0.171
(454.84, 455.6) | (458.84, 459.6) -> 0.183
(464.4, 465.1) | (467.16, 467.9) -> 0.168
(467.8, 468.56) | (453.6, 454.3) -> 0.166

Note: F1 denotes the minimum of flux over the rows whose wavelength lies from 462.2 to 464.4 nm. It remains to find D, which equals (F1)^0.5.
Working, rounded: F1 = 19.95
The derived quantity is 4.47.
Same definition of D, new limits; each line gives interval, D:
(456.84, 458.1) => 4.29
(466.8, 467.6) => 4.32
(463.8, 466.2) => 4.45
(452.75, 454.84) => 4.14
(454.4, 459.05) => 4.24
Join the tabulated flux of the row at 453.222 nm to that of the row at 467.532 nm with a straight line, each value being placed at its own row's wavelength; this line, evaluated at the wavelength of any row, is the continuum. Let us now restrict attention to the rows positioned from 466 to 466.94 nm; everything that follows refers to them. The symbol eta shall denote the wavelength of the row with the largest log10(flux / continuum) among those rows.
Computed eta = 466.027 nm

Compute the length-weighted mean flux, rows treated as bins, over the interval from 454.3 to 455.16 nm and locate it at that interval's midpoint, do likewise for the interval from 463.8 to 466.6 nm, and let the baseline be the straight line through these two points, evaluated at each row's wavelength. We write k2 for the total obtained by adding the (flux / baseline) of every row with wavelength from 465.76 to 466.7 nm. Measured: 9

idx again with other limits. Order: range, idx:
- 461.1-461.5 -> 8.2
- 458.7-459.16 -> 9.1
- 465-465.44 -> 8.9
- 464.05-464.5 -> 9.0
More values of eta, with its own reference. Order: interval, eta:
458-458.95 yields 458.893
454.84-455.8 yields 455.734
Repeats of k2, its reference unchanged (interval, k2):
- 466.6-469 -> 21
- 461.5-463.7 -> 22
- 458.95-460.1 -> 11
